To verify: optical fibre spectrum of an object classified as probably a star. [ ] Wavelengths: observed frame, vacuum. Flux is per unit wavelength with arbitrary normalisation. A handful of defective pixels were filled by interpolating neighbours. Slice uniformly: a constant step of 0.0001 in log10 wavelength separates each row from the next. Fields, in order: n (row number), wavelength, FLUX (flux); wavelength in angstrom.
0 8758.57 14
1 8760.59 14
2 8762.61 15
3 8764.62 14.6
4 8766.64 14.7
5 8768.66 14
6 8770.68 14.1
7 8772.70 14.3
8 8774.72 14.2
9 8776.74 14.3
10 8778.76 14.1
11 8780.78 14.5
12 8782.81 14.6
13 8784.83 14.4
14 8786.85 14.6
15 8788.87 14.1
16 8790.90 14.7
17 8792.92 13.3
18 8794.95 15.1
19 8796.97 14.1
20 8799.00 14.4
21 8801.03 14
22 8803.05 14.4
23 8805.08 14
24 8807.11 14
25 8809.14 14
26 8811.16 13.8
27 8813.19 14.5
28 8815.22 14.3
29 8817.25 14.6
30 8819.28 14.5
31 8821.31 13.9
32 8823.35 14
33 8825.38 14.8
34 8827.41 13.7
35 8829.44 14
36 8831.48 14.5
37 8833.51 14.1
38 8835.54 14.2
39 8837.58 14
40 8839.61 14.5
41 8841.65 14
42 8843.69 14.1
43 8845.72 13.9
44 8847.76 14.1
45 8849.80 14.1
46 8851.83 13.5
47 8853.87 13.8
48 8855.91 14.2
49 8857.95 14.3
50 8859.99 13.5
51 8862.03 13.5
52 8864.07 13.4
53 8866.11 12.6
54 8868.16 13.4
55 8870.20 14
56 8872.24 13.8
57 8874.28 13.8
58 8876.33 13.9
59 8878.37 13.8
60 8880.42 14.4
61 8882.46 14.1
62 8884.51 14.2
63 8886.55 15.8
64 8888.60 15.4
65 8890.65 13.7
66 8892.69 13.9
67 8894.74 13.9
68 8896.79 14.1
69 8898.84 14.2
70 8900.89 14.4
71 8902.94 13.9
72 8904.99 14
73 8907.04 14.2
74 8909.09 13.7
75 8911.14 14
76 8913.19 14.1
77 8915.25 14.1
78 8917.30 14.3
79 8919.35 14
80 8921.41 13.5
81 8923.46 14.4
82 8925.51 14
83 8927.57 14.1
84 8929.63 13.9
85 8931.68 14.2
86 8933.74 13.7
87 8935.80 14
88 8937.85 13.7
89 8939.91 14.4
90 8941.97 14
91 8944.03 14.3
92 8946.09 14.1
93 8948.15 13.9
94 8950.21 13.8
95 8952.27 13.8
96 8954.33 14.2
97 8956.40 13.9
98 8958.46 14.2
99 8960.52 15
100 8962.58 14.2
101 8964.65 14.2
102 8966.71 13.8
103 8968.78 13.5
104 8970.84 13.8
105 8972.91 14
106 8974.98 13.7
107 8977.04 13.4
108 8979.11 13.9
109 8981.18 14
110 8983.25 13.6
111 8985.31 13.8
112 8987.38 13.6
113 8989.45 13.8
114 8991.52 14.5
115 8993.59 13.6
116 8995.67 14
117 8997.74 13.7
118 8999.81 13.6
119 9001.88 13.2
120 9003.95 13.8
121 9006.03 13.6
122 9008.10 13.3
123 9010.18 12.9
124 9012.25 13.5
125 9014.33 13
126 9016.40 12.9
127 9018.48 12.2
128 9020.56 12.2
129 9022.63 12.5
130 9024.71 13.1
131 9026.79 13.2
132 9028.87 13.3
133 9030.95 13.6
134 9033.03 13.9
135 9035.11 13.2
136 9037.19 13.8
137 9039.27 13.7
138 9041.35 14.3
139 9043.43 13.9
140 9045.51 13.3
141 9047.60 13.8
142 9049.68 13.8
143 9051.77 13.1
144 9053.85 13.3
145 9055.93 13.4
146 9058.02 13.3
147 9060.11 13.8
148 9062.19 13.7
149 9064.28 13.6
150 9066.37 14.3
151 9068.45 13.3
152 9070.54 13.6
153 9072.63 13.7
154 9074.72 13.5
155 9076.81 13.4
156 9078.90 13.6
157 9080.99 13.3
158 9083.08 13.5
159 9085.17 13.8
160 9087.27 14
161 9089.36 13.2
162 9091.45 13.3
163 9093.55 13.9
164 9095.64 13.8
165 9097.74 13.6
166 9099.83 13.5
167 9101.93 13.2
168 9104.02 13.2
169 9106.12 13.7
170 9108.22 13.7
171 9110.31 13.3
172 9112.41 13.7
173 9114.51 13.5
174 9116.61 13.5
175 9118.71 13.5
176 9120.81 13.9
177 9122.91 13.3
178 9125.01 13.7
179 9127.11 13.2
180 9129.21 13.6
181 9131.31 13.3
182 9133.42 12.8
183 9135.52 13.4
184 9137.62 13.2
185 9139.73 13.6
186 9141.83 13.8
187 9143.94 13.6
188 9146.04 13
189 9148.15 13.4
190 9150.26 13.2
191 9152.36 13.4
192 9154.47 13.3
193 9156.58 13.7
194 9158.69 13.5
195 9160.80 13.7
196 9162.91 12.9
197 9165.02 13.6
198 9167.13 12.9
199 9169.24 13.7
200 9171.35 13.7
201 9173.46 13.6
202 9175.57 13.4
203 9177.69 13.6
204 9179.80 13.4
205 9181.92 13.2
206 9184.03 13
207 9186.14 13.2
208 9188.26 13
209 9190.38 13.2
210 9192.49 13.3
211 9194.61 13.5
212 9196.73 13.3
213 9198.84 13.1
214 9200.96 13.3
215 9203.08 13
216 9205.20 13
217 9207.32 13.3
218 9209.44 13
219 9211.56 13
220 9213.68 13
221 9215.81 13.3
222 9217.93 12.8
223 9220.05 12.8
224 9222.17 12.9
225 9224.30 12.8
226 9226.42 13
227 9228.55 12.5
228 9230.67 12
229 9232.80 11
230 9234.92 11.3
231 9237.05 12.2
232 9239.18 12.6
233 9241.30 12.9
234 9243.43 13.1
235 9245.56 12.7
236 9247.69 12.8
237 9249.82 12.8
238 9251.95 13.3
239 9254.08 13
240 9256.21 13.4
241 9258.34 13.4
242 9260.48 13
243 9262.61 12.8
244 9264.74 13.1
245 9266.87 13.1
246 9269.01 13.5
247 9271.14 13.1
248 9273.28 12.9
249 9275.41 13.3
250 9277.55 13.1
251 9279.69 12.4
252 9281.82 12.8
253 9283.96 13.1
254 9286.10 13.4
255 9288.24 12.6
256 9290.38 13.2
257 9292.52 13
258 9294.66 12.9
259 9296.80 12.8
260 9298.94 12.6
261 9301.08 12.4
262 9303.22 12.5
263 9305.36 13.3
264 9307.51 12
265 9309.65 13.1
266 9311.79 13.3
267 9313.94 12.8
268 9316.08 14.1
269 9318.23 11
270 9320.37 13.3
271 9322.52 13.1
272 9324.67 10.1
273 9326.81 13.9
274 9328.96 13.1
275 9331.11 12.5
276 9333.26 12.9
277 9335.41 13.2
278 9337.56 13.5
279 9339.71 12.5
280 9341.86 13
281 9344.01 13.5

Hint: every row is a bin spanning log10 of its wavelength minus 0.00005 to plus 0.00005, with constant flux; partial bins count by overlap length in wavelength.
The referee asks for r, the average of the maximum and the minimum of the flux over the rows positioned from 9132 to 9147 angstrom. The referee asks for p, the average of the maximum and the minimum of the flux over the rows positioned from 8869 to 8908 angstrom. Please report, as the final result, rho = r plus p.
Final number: 28.05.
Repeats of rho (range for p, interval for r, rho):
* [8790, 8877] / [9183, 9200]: 27.10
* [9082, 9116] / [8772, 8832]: 27.80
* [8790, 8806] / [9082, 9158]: 27.60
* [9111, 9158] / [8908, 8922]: 27.25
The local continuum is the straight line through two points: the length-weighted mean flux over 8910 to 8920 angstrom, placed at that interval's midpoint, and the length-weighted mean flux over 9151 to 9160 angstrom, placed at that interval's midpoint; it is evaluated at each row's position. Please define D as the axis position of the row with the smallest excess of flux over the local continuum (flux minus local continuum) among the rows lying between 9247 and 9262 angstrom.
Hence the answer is 9247.69 angstrom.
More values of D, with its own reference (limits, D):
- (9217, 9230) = 9228.55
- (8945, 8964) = 8950.21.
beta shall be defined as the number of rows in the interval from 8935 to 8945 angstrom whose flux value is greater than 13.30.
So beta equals 5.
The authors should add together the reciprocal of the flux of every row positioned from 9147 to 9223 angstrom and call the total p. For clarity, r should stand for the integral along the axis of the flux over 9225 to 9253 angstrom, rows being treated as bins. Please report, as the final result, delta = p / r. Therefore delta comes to 0.0078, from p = 2.72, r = 350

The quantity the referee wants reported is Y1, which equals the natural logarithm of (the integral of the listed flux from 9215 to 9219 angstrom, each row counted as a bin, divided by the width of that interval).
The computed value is 2.57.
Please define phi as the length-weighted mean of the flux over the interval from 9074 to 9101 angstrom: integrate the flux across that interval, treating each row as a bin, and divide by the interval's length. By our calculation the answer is 13.6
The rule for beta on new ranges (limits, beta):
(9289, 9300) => 0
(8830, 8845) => 7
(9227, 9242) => 0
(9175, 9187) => 3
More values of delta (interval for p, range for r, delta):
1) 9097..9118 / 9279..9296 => 0.0034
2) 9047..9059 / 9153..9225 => 0.0005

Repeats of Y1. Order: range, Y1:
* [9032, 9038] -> 2.61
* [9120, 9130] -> 2.61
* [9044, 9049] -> 2.61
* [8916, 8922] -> 2.64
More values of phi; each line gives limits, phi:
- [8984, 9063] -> 13.5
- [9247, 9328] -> 12.9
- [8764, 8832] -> 14.3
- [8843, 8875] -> 13.7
